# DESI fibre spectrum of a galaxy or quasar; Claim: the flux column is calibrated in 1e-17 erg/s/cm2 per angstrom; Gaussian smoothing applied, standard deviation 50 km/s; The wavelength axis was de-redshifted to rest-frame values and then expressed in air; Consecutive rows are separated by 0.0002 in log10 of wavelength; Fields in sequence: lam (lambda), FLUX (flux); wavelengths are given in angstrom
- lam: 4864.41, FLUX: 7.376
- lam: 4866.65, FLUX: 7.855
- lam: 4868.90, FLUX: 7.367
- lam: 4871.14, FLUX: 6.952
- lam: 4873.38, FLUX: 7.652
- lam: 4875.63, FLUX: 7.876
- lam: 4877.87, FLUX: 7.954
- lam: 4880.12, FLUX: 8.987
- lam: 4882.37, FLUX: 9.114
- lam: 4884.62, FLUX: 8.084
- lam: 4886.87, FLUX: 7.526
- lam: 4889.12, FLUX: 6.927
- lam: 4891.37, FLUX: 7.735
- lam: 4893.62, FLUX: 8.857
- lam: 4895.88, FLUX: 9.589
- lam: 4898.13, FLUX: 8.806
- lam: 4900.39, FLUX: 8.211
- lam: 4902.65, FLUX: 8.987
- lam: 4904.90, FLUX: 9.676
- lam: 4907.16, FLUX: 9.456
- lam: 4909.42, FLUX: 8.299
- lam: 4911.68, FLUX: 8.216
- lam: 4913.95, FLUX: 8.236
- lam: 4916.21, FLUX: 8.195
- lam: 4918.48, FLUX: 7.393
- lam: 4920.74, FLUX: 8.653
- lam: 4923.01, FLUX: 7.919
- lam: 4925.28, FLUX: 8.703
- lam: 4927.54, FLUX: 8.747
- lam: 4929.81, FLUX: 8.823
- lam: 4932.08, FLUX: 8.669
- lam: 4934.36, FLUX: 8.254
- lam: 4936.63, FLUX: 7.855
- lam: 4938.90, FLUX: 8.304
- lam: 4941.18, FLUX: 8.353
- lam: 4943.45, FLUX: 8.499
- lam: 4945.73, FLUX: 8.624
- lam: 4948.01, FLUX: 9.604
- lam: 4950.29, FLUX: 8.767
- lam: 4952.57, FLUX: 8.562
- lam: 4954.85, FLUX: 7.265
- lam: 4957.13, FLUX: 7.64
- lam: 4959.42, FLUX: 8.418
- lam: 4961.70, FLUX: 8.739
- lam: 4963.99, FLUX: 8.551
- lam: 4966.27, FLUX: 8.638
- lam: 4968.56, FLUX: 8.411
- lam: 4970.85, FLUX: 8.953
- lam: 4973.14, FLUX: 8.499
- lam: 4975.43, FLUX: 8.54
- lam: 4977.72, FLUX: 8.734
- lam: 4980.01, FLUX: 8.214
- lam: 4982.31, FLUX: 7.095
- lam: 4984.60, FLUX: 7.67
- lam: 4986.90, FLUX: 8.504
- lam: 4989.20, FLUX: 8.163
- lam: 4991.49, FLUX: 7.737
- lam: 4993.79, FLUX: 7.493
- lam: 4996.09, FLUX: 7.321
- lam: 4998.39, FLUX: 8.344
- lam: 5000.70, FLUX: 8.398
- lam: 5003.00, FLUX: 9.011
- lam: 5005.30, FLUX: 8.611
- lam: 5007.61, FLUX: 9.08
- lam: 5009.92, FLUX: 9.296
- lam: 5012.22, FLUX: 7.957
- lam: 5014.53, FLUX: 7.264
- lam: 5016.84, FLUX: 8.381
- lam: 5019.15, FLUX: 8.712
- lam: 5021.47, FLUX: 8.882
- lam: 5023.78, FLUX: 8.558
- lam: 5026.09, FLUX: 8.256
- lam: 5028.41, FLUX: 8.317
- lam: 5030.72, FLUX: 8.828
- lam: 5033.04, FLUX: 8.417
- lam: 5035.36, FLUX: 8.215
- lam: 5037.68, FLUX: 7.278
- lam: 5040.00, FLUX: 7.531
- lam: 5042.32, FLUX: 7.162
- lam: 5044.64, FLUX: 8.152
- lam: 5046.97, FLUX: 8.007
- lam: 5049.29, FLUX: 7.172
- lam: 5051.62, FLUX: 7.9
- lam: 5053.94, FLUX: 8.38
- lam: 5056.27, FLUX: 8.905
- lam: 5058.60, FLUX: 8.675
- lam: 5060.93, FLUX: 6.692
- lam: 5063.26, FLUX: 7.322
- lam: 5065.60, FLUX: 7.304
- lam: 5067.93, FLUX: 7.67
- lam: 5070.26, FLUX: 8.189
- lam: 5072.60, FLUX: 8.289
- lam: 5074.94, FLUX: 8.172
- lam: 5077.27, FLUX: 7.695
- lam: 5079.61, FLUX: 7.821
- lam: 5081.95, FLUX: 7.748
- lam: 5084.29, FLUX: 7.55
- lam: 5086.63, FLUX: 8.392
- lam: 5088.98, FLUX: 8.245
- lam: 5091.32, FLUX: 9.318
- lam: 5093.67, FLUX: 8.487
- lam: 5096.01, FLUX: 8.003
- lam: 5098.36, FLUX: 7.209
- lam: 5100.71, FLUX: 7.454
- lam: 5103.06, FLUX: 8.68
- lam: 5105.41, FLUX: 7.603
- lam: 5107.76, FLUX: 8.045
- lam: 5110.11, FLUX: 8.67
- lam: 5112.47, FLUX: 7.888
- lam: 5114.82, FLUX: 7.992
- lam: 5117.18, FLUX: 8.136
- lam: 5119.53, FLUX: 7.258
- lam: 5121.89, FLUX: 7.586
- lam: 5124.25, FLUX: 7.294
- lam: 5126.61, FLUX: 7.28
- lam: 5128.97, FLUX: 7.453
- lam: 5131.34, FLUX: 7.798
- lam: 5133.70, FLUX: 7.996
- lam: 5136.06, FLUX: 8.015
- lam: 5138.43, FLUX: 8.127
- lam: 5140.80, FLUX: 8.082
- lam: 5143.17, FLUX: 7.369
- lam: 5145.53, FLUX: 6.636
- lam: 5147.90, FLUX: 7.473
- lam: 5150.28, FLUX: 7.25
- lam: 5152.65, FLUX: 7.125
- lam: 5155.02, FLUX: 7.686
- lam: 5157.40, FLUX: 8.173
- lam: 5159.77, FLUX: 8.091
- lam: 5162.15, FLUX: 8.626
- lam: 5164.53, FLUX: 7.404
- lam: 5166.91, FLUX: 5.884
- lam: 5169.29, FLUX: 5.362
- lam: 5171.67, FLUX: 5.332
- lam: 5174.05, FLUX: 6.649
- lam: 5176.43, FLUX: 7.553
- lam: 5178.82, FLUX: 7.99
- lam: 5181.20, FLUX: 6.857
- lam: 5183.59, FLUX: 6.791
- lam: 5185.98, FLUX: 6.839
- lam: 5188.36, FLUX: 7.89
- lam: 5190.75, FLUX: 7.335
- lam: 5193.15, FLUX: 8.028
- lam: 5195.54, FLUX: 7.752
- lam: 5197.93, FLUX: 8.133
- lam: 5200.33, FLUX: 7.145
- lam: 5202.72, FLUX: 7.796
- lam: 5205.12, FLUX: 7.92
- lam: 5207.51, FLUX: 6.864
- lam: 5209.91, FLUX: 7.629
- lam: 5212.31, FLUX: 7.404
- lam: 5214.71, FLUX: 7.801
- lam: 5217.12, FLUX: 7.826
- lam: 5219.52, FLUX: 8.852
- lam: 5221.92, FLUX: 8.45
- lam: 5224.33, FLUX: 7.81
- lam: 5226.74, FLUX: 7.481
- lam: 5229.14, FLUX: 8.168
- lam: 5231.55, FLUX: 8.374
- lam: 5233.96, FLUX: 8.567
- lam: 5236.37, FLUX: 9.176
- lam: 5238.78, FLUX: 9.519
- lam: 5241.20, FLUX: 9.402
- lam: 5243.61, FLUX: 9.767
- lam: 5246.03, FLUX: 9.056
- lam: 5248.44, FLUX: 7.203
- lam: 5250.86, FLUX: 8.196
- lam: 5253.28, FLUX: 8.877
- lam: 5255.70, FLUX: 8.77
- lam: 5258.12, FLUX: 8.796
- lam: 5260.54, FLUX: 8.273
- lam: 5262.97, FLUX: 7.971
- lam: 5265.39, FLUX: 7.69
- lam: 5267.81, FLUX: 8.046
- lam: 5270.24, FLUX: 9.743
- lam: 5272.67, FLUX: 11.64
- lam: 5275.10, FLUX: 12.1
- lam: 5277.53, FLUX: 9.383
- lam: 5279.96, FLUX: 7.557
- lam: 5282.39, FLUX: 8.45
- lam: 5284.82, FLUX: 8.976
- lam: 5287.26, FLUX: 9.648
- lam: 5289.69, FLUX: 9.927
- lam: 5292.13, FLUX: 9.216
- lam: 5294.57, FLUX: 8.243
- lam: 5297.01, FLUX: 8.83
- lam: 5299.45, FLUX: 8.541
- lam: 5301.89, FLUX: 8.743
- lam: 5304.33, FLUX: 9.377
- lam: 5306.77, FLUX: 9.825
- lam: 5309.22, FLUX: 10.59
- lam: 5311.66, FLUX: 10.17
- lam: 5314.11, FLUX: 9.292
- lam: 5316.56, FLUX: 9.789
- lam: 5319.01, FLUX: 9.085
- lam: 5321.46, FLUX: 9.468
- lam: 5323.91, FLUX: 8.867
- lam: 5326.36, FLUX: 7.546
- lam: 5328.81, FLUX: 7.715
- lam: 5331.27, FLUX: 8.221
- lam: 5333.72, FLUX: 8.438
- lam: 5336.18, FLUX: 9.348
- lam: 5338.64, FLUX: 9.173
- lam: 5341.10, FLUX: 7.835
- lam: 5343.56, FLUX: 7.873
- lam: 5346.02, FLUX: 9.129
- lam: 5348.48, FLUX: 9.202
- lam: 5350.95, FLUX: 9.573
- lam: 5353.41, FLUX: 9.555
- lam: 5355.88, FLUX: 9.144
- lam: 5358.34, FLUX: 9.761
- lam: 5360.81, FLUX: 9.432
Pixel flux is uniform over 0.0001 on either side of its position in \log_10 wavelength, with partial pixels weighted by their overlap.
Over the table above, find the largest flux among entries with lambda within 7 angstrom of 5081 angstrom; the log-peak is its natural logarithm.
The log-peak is 2.13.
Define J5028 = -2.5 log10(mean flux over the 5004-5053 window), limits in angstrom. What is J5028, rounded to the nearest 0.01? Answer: -2.28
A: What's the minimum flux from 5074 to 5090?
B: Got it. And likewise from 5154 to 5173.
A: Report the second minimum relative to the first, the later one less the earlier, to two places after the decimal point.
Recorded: -2.22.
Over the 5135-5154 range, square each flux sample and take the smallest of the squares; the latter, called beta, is 44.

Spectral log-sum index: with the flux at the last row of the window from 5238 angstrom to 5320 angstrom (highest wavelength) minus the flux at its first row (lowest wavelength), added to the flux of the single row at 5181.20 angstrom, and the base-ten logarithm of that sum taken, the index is 0.81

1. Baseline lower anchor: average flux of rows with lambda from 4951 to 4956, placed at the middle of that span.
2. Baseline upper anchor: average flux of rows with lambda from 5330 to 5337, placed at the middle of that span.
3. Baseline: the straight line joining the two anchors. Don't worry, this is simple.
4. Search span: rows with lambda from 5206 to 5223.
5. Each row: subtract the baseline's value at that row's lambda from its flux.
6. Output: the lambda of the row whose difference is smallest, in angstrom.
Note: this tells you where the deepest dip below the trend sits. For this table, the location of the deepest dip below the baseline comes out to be 5207.51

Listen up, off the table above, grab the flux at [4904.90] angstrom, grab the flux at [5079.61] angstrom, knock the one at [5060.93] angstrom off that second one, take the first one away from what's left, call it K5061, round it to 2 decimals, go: -8.55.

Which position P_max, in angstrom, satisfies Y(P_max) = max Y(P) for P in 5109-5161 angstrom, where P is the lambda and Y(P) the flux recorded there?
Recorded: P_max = 5110.11 angstrom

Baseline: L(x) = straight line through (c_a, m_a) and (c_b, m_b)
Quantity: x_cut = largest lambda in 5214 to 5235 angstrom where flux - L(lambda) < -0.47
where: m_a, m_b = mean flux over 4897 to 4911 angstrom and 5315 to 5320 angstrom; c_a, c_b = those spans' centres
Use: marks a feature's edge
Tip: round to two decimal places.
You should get 5233.96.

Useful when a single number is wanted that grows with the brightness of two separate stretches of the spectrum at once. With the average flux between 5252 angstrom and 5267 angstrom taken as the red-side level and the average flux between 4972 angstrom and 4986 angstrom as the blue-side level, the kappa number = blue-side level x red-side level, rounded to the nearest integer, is 68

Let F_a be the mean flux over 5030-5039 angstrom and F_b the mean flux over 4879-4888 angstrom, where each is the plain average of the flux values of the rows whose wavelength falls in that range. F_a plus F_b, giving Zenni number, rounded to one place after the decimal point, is 16.6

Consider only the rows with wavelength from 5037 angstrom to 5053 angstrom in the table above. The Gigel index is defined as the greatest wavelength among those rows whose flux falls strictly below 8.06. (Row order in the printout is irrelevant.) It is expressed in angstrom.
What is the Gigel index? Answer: 5051.62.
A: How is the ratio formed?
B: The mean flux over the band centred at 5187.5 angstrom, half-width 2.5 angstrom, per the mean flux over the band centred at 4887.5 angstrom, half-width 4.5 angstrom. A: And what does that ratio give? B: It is 0.97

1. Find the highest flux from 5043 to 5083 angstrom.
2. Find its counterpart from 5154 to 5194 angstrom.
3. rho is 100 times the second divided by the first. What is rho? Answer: 97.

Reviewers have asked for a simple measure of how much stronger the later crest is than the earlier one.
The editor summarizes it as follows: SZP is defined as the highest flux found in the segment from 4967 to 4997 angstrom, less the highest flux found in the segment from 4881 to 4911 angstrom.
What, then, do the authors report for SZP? -0.7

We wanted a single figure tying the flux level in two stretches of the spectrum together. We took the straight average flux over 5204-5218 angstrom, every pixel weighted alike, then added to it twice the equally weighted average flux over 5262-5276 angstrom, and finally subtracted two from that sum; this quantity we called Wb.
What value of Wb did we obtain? 24.6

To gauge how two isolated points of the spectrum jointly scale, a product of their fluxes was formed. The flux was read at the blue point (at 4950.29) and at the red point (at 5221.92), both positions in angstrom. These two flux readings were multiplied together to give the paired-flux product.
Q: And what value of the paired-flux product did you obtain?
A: 74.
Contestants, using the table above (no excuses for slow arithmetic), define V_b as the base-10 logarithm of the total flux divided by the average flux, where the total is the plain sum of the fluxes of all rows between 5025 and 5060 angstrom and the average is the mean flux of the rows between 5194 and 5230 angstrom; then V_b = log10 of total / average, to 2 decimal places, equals 1.19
